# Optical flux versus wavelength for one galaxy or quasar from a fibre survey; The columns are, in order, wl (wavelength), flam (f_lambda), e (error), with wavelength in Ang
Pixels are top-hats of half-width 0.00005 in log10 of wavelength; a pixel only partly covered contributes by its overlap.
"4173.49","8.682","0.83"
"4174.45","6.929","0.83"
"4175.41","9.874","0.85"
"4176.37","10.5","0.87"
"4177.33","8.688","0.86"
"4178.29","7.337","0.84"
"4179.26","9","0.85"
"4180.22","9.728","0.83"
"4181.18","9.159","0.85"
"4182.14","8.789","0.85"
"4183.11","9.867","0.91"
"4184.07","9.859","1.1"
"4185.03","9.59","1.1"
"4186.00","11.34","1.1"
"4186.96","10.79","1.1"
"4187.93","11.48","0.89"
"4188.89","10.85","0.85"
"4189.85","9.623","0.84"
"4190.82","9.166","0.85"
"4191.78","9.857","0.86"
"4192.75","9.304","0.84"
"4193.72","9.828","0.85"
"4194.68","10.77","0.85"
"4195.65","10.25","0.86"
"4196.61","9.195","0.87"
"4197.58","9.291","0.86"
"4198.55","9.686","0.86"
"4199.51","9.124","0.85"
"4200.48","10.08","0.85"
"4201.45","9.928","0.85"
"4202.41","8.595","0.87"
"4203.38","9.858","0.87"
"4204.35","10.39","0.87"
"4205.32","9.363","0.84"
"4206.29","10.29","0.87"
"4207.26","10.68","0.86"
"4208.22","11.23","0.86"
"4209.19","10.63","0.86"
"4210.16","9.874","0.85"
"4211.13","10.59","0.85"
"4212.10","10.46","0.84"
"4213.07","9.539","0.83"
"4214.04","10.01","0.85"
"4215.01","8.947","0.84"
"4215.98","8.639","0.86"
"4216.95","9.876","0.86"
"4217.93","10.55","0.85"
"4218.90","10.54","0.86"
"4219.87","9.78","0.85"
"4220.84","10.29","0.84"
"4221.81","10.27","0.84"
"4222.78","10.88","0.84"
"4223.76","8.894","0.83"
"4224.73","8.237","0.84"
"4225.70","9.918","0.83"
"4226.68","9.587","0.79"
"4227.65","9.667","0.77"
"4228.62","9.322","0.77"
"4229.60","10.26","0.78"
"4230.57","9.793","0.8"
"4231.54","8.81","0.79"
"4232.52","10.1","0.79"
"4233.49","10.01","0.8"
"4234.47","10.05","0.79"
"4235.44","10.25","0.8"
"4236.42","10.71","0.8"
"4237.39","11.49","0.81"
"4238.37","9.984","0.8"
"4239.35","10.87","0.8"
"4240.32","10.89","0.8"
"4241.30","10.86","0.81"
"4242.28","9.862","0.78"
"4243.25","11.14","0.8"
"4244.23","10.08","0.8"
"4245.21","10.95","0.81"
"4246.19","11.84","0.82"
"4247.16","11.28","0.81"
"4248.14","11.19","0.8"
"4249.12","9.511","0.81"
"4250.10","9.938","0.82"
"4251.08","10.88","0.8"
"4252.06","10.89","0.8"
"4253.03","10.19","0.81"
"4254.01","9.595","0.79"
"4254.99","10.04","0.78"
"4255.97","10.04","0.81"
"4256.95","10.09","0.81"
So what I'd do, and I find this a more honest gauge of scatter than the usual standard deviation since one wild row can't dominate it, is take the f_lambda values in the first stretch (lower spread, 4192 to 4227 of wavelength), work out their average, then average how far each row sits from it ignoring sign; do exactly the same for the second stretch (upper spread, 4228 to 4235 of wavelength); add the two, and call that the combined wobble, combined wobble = 0.96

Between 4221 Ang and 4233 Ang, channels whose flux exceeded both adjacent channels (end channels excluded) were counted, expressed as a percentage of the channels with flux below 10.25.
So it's 44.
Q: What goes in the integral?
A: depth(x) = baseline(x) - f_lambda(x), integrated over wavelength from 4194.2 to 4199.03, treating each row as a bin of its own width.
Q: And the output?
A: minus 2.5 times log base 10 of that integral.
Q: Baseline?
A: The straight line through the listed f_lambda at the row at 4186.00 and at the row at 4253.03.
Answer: -2.0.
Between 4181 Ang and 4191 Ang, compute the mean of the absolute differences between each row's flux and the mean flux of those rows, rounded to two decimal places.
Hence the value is 0.78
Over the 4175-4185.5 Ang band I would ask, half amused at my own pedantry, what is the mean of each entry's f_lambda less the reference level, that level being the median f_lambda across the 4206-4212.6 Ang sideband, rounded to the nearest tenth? -1.3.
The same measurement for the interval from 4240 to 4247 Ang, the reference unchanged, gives 0.2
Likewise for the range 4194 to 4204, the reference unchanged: -0.9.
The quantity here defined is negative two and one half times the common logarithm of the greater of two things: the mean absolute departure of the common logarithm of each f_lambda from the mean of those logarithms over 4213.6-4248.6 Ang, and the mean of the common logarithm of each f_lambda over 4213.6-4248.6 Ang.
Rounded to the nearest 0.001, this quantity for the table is -0.006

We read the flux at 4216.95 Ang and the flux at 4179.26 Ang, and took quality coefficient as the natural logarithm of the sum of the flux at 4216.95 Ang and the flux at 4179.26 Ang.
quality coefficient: 2.94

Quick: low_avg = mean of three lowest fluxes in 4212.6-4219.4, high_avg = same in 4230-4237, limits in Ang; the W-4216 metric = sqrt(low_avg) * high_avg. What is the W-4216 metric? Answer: 28.7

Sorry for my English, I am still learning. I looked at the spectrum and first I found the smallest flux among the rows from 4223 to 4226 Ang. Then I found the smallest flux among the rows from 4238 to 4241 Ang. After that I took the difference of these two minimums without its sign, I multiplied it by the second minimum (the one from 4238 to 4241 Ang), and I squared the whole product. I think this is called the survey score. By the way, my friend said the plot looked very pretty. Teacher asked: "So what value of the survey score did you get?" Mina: 304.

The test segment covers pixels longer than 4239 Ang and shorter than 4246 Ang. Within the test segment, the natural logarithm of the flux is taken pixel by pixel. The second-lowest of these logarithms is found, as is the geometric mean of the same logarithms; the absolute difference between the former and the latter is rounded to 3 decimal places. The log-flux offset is 0.055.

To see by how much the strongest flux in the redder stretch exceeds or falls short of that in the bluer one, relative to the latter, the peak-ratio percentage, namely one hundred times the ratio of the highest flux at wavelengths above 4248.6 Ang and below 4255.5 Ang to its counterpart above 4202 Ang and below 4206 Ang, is 104.8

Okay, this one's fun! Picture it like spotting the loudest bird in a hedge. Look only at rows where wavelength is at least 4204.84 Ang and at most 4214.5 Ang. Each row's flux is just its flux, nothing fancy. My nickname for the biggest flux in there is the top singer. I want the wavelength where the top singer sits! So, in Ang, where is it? 4208.22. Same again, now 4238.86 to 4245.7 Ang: 4243.25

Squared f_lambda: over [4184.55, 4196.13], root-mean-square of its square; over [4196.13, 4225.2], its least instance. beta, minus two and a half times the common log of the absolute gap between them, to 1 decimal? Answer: -4.0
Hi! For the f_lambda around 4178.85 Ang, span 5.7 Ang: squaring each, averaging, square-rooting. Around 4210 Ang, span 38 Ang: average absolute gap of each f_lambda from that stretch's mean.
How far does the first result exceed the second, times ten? 85.8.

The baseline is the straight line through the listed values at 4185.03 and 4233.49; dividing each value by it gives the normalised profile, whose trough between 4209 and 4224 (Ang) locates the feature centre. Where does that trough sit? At 4215.98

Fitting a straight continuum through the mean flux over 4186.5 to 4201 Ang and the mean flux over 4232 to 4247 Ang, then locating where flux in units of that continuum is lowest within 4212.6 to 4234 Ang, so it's 4224.73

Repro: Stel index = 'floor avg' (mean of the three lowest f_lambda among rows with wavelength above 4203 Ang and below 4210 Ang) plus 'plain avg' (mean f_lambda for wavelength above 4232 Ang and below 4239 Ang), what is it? 20.2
